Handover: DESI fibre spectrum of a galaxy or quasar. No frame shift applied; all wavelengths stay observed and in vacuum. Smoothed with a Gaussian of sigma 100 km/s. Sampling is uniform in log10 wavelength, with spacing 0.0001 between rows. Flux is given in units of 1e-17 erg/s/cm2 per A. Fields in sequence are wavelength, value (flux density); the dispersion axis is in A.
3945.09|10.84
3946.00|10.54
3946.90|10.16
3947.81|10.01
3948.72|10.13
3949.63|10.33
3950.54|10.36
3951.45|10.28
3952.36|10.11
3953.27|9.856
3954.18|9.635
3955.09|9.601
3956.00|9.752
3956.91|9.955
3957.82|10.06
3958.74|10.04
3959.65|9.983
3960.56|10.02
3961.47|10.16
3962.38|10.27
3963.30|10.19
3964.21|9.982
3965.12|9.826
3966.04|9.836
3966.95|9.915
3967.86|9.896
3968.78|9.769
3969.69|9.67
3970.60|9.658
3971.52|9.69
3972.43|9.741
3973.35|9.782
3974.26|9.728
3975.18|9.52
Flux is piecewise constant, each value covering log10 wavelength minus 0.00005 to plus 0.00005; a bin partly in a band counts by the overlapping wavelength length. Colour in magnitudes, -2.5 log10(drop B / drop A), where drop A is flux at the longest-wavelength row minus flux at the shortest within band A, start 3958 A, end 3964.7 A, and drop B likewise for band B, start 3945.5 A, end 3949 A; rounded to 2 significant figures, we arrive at -2.1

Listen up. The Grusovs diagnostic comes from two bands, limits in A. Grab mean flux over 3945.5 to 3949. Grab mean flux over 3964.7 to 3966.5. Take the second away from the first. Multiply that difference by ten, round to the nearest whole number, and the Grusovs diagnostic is 4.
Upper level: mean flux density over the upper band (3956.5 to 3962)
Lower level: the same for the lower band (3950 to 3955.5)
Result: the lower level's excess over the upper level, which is -0.06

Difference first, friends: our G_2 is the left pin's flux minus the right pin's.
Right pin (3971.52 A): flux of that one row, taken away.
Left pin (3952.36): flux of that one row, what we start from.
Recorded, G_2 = 0.42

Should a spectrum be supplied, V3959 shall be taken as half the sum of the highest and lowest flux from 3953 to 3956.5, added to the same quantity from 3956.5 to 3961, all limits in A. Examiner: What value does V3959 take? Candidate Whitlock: 19.74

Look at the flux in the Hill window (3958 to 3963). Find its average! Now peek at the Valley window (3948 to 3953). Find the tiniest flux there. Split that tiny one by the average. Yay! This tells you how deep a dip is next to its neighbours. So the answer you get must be 1.00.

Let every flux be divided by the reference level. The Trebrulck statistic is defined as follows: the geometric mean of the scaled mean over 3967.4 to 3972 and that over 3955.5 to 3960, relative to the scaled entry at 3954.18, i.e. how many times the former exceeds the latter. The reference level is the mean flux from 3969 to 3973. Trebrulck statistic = 1.02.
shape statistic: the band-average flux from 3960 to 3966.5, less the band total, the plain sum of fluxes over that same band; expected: -60.2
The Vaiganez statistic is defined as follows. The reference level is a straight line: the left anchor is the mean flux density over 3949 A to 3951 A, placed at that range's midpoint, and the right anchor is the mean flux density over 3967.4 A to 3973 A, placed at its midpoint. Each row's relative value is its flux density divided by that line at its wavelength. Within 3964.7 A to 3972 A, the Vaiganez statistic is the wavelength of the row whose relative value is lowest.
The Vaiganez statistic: 3969.69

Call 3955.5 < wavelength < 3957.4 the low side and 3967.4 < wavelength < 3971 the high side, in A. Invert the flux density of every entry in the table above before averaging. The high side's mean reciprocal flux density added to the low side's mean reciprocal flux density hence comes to 0.204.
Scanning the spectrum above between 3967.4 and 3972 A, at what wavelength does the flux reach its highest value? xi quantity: 3967.86 A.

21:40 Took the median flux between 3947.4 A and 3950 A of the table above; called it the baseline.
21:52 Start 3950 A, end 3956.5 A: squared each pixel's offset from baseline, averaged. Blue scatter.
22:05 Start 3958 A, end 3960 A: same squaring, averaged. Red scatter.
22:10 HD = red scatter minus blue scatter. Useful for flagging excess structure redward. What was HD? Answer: -0.10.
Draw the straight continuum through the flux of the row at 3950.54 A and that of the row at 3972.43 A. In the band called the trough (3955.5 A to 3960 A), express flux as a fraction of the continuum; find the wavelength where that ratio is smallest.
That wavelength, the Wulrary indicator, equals 3956.00 A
